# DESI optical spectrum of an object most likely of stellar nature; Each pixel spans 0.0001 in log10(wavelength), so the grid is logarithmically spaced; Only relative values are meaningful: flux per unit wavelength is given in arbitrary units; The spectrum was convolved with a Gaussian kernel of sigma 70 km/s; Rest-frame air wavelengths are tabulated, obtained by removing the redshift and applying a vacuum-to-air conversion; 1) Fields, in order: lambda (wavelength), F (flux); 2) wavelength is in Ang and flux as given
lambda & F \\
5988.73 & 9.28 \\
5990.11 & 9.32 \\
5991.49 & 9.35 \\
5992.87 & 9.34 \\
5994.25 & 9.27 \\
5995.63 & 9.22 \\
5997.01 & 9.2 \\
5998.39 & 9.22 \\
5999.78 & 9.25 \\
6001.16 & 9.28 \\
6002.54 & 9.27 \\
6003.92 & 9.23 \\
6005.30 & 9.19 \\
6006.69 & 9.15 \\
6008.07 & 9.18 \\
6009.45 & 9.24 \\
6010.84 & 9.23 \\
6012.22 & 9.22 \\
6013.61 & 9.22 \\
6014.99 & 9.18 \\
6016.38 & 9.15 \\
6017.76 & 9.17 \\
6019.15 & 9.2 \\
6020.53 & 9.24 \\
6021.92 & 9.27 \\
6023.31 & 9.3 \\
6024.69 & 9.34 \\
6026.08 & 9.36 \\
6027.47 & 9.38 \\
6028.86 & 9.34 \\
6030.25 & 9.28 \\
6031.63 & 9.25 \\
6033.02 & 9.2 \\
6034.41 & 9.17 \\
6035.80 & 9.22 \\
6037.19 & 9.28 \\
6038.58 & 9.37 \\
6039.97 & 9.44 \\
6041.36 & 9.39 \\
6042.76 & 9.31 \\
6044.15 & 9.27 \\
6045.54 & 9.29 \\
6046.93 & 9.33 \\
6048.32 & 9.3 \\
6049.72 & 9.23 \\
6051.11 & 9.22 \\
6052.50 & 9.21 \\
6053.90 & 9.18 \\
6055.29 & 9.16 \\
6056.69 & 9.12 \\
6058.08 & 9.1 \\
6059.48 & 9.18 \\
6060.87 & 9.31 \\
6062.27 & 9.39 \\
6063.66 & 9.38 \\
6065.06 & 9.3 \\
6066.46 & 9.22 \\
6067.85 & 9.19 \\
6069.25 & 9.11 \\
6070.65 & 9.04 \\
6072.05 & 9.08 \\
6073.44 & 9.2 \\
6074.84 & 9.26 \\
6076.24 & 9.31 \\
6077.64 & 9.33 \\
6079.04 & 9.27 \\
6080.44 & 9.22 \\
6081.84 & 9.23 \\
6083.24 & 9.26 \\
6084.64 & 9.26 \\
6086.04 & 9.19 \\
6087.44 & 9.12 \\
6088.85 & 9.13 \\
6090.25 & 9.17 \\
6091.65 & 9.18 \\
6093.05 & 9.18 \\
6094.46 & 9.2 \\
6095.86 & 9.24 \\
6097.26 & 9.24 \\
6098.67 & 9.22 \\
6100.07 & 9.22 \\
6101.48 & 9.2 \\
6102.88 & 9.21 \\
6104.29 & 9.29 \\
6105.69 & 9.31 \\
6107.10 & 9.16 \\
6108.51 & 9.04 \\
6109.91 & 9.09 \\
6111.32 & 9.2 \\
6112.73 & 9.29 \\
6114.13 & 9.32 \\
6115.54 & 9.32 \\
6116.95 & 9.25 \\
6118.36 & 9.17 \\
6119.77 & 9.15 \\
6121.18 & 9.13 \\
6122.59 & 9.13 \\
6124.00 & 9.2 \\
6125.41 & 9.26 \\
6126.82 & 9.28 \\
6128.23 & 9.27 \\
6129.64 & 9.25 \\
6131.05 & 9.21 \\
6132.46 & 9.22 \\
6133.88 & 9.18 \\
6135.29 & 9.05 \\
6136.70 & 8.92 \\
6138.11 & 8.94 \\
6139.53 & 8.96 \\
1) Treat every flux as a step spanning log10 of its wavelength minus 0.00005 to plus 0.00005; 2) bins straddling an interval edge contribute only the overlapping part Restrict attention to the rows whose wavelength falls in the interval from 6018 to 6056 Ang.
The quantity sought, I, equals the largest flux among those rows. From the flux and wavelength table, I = 9.44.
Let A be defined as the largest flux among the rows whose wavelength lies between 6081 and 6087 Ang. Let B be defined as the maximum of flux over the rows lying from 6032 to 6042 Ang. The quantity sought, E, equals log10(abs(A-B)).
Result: -0.74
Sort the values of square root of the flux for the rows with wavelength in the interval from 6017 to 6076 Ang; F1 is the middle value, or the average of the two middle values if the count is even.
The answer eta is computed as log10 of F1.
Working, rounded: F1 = 3.042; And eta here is 0.483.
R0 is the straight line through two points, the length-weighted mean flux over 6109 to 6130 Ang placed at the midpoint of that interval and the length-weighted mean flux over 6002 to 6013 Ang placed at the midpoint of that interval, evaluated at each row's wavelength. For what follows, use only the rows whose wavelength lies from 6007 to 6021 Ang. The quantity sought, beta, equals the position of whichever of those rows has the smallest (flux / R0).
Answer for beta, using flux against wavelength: 6016.38 Ang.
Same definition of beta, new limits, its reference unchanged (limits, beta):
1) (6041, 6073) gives 6070.65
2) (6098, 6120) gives 6108.51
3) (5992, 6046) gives 6016.38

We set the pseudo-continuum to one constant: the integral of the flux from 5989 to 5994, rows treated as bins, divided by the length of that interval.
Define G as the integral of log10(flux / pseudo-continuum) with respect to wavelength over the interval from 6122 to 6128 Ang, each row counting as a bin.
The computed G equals -0.028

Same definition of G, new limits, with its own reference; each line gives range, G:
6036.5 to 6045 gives 0.008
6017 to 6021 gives -0.023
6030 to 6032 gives -0.006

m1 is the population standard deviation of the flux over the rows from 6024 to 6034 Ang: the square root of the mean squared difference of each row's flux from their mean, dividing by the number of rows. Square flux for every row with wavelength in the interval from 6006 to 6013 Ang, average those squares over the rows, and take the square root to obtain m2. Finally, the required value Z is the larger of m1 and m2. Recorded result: 9.20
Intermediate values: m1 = 0.061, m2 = 9.20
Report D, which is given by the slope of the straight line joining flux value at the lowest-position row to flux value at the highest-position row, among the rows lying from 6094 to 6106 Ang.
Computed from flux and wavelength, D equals 0.0098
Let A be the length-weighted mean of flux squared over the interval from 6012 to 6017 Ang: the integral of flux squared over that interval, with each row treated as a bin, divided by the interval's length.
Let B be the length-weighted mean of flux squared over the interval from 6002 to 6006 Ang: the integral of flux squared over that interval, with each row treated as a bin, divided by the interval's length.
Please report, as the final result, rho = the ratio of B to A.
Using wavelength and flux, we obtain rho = 1.01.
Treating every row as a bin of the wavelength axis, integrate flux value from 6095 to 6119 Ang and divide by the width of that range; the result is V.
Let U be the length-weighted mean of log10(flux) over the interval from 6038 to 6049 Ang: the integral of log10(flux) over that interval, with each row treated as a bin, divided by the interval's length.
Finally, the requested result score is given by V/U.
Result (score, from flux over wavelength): 9.51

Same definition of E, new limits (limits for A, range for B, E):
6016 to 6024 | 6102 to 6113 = -2.00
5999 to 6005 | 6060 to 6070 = -0.96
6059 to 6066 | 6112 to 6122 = -1.15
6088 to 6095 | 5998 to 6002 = -1.10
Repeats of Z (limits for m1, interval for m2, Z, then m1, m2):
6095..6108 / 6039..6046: 9.34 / 0.043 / 9.34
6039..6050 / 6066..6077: 9.18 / 0.063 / 9.18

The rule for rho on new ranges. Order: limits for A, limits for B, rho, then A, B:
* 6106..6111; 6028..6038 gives 1.03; 83.1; 85.6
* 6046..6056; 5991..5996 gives 1.01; 85.2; 86.5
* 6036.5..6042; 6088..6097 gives 0.96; 87.8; 84.4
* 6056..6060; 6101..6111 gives 1.01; 83.4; 84.4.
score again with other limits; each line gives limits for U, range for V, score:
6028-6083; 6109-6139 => 9.50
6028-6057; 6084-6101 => 9.51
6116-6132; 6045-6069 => 9.58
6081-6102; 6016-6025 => 9.59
